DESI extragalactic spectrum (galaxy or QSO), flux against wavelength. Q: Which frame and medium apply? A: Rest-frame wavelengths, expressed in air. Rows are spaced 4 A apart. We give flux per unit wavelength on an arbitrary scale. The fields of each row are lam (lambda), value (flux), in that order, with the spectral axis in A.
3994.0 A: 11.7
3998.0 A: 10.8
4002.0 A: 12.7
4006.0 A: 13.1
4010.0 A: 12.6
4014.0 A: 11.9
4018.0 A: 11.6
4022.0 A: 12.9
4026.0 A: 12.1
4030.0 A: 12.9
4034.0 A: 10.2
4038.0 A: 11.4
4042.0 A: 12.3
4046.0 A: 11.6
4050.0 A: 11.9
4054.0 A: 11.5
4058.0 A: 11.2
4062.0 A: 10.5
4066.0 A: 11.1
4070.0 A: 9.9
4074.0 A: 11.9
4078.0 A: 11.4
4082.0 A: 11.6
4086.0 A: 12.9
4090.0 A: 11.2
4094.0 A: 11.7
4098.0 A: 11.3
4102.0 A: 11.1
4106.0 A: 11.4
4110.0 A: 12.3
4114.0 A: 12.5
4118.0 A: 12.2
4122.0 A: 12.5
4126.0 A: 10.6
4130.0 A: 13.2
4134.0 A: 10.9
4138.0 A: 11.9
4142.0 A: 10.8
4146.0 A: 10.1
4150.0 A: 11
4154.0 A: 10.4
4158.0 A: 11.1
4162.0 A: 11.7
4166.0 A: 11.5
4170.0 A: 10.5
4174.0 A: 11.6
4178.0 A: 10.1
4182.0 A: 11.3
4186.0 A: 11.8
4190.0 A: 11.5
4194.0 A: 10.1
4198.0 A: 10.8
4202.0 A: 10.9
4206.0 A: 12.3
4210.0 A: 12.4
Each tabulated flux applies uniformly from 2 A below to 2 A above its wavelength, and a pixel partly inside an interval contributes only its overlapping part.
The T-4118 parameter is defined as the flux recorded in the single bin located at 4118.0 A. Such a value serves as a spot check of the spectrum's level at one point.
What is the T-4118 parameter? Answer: 12.2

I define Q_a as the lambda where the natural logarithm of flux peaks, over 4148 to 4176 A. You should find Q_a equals 4162.0 A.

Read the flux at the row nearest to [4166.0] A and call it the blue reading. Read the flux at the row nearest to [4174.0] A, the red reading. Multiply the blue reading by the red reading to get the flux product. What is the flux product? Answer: 133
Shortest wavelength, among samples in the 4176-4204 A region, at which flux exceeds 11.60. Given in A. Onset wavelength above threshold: 4186.0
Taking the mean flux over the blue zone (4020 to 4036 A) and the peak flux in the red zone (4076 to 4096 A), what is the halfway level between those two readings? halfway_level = 12.5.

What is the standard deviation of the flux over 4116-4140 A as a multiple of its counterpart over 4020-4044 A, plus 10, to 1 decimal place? 11.0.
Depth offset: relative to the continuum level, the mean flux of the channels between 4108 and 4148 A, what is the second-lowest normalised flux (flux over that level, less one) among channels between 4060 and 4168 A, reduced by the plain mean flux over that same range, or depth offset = -11.6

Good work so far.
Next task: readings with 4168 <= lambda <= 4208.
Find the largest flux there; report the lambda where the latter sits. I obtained 4206.0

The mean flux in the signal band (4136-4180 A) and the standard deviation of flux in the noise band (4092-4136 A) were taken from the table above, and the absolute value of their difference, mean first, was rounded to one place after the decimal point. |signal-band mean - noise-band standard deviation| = 10.2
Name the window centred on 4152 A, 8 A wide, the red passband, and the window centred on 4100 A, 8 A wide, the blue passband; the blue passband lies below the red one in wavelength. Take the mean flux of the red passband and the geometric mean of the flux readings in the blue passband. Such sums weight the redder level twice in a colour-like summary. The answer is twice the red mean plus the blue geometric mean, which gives 32.6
